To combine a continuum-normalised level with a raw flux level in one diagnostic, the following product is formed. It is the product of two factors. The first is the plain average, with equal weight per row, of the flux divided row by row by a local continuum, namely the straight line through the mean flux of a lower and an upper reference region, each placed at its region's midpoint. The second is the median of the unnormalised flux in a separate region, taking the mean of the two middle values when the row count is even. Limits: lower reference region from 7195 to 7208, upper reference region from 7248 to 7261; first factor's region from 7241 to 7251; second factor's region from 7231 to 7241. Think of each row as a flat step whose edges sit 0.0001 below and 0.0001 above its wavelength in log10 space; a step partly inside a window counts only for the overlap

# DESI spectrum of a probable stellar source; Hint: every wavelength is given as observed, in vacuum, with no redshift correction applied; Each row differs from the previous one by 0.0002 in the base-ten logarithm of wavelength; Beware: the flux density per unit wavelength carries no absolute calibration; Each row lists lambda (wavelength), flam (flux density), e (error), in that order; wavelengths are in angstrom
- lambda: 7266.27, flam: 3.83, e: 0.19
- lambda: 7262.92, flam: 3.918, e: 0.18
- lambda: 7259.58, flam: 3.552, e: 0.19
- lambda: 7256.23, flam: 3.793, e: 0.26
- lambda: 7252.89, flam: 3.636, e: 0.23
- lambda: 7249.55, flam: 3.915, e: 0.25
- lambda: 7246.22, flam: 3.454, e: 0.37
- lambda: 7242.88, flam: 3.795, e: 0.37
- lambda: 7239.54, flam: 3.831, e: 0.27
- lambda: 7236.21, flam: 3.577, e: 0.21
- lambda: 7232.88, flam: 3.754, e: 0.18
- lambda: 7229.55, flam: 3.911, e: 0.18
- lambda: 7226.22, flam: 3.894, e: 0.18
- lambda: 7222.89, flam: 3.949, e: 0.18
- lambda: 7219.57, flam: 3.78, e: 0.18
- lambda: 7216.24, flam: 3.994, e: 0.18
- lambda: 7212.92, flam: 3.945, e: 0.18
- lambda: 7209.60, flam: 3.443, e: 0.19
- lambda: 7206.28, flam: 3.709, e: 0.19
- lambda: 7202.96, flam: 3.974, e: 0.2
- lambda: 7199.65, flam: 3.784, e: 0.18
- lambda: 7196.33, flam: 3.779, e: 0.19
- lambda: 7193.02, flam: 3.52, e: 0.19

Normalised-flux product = 3.74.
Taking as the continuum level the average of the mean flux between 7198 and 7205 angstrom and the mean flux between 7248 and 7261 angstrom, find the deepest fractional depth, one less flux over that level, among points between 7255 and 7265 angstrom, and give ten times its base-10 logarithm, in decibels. -12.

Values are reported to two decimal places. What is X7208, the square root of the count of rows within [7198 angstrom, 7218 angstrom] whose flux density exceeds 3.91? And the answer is 1.73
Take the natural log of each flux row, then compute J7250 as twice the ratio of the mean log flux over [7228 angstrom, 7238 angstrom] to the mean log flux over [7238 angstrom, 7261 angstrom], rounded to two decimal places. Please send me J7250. 2.02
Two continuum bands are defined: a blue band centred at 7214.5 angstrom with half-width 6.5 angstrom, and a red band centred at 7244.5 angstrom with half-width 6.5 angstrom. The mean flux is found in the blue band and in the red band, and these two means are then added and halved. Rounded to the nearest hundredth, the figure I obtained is 3.77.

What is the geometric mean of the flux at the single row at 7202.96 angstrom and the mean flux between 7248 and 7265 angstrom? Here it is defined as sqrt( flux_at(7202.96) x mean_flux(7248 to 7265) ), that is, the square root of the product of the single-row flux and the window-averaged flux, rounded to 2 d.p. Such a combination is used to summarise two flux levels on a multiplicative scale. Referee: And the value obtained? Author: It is 3.87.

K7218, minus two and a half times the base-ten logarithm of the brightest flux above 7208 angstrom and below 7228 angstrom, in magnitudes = -1.50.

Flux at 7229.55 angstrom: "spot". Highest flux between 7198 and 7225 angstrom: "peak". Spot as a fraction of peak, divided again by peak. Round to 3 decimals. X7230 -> 0.245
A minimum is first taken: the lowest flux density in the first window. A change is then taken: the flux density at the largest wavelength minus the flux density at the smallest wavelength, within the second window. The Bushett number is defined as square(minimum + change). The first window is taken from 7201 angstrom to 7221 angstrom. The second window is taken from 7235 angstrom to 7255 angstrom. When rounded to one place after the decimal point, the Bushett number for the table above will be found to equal 12.3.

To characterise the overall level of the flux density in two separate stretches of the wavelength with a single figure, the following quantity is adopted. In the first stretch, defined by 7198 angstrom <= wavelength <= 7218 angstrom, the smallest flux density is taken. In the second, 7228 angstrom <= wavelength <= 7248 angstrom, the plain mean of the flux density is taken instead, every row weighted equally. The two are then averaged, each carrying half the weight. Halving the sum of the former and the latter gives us 3.58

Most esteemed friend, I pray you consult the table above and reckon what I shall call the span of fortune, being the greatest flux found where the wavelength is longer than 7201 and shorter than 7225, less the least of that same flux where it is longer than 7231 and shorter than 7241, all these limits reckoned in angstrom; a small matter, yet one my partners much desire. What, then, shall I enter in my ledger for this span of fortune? 0.42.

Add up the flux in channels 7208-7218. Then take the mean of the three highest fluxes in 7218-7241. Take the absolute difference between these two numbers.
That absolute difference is 7.46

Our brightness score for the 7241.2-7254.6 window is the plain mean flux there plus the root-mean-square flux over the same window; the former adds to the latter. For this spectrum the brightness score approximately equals 7.40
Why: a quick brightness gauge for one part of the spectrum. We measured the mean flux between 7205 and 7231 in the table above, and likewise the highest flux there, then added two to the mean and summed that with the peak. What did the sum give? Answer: 9.82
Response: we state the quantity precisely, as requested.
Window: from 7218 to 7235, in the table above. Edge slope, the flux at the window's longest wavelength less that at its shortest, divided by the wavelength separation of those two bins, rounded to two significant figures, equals -0.0020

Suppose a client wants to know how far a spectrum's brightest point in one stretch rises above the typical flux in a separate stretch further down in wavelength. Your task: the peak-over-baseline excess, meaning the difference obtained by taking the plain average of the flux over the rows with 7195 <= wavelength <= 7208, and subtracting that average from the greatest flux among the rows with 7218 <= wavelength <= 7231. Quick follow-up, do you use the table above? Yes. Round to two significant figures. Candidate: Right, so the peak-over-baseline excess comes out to 0.14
